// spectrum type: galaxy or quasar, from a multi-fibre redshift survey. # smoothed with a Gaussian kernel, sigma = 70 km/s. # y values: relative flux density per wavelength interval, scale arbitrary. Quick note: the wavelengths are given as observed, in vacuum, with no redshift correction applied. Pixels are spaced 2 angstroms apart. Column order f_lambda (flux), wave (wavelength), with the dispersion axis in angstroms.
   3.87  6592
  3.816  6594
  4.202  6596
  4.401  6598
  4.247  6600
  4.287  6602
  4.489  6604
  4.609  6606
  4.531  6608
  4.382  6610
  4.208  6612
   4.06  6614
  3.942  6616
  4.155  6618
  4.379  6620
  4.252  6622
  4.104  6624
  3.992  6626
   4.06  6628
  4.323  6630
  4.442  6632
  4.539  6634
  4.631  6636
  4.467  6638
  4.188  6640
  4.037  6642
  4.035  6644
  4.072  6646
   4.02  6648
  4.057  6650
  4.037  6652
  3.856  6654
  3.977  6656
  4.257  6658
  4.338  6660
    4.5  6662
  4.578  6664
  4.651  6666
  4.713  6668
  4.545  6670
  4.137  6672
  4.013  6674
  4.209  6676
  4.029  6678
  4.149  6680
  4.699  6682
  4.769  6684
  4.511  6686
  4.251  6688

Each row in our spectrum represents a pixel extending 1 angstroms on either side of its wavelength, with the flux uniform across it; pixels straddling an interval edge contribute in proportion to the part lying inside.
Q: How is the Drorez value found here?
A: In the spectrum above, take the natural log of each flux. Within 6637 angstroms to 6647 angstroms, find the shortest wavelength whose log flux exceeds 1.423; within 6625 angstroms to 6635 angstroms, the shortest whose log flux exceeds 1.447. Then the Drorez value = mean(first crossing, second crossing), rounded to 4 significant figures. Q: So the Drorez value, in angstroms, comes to 6634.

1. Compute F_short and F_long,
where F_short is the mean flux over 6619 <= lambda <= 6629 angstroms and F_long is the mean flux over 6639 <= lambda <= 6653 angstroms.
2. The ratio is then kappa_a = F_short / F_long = 1.02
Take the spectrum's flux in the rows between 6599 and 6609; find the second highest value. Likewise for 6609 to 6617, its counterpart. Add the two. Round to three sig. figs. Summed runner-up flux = 8.74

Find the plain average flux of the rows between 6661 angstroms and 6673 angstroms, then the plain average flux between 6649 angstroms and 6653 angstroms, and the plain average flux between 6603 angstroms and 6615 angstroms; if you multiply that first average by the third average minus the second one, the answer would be 1.5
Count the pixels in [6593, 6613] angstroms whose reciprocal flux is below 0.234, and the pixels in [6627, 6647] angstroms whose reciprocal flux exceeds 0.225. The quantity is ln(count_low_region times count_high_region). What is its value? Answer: 3.7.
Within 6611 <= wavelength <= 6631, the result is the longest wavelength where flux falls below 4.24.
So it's 6628 angstroms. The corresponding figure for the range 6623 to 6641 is 6640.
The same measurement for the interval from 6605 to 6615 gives 6614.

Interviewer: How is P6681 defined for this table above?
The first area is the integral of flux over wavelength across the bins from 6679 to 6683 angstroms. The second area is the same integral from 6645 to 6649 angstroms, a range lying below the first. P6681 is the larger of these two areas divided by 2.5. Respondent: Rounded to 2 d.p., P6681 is 7.08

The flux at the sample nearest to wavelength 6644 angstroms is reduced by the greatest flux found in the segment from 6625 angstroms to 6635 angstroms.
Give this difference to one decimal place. -0.5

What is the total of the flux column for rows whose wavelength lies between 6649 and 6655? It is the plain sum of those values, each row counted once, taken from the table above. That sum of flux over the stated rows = 12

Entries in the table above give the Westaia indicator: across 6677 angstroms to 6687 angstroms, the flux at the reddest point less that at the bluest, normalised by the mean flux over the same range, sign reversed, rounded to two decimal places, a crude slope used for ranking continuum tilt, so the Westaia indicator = -0.11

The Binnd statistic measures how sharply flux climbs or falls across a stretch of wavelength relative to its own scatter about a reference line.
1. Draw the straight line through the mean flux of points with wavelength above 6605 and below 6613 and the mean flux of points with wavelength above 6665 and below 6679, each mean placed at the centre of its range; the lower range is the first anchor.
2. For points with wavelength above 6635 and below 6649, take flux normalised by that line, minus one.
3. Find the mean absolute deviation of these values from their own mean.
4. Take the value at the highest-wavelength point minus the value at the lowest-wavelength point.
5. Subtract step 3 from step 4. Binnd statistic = -0.18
